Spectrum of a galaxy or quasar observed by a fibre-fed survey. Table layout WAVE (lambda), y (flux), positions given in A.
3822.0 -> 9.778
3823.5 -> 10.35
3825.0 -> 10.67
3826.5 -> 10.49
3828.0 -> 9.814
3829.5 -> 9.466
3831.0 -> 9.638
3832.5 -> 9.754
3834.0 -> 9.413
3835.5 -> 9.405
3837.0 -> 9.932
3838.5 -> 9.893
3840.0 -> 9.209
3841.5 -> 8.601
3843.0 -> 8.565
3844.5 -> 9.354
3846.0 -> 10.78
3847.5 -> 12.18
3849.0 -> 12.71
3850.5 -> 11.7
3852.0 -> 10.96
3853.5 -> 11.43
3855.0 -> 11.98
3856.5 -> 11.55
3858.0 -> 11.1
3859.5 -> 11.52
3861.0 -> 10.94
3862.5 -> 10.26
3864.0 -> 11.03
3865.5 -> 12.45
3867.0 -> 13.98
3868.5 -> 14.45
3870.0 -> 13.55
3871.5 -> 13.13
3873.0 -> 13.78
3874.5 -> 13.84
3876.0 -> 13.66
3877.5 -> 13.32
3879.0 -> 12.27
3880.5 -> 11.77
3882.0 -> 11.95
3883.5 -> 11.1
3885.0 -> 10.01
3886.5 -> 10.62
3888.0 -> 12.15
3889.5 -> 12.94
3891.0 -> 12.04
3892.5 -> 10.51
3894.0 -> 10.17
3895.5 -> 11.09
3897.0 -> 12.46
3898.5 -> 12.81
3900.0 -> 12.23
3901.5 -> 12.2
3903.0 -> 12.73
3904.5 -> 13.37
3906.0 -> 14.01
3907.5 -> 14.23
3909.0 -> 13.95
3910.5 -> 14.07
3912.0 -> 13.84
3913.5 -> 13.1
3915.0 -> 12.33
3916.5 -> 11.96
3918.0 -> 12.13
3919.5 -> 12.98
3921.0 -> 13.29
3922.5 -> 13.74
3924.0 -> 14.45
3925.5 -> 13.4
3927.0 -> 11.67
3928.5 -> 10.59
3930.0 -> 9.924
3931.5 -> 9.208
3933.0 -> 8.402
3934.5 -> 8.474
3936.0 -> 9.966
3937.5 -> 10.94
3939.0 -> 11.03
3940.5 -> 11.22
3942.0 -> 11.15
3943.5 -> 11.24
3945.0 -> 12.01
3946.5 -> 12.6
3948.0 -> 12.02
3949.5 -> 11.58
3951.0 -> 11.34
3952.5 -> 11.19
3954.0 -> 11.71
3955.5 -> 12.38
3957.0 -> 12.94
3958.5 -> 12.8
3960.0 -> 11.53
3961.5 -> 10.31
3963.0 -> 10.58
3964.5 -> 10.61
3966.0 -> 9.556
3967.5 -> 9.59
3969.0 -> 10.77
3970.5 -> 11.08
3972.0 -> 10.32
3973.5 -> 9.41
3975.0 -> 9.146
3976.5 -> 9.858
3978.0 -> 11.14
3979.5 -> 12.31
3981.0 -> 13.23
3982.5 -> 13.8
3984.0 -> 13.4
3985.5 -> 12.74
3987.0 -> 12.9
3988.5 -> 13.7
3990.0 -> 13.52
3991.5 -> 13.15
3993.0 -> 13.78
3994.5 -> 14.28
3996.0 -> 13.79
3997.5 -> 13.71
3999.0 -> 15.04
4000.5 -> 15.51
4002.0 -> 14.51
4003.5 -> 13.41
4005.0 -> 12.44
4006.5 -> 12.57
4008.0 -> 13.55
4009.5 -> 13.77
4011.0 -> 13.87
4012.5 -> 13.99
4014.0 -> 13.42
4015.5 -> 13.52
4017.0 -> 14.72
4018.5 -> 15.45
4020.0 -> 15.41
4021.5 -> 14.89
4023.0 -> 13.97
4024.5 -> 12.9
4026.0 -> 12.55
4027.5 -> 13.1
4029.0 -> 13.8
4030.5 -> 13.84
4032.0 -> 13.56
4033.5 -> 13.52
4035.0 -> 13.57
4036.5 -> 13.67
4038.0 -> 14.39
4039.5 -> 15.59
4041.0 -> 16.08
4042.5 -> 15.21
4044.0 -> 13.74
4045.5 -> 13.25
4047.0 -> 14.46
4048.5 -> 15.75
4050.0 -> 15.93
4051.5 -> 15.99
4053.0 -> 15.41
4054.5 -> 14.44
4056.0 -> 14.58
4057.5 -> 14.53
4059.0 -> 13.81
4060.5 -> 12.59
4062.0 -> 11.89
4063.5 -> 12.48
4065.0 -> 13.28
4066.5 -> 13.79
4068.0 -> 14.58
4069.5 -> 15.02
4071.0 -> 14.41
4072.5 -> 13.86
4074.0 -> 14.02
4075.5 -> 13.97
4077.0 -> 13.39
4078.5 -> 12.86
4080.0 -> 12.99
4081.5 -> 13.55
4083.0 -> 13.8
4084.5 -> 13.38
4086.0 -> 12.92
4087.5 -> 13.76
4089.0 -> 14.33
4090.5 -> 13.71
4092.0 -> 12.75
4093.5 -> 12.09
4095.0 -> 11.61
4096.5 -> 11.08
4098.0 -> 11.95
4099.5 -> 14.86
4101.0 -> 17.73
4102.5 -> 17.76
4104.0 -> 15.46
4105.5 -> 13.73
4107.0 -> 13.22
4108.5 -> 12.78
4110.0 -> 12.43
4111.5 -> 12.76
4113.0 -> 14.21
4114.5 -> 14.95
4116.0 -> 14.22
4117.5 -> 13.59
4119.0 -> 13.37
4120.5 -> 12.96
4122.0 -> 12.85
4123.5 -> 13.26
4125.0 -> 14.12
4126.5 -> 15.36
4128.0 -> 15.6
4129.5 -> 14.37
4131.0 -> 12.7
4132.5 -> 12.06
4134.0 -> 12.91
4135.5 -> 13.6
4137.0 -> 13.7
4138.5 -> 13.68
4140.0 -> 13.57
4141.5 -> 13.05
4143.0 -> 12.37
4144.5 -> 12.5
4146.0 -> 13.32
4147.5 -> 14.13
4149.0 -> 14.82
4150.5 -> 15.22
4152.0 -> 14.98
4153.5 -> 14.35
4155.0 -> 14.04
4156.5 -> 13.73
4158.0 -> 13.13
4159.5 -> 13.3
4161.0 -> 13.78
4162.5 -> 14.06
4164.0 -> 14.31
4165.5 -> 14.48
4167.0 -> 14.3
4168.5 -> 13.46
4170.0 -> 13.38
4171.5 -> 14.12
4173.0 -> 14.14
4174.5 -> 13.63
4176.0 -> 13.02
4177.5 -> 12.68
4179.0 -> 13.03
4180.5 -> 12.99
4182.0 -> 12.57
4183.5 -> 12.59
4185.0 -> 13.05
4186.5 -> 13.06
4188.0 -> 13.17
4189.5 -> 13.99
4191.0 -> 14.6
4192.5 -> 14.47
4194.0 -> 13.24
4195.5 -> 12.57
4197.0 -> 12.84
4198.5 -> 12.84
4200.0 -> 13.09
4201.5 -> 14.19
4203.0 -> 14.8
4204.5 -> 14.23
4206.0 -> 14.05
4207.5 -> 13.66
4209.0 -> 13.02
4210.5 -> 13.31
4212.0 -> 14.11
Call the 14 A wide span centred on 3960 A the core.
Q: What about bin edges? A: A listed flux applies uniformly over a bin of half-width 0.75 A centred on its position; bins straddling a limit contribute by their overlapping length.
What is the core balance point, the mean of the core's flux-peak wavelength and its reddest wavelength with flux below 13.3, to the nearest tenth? 3961.5 A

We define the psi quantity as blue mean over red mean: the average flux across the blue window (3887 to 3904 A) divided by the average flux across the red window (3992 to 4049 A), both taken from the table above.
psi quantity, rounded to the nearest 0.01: 0.85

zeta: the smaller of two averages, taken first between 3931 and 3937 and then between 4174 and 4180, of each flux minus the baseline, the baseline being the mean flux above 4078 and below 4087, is -4.2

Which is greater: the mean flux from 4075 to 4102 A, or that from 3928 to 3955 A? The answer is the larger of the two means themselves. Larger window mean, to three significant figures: 13.4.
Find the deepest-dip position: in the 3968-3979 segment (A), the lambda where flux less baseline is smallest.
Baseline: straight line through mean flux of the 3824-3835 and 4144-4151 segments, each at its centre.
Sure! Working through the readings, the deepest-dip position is 3975.0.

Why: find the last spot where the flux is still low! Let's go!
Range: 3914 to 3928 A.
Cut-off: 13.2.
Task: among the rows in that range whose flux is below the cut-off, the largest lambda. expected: 3927.0 A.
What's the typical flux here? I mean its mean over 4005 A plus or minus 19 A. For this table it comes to 14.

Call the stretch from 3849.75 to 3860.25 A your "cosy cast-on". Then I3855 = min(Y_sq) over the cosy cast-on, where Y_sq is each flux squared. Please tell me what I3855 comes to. 120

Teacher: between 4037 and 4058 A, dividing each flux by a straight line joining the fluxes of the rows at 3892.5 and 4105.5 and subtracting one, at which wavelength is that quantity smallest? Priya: 4045.5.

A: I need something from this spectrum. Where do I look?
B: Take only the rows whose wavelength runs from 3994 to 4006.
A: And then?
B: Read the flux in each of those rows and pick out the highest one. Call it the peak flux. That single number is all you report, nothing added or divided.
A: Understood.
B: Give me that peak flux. 15.51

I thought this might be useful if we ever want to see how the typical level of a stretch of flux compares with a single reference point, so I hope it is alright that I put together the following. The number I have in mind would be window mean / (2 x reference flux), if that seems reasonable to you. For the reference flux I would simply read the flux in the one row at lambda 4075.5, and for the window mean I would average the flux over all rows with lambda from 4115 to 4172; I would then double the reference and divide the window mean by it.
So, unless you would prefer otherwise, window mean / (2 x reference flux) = 0.492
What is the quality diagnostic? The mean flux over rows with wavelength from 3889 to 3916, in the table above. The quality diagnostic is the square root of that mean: 3.56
